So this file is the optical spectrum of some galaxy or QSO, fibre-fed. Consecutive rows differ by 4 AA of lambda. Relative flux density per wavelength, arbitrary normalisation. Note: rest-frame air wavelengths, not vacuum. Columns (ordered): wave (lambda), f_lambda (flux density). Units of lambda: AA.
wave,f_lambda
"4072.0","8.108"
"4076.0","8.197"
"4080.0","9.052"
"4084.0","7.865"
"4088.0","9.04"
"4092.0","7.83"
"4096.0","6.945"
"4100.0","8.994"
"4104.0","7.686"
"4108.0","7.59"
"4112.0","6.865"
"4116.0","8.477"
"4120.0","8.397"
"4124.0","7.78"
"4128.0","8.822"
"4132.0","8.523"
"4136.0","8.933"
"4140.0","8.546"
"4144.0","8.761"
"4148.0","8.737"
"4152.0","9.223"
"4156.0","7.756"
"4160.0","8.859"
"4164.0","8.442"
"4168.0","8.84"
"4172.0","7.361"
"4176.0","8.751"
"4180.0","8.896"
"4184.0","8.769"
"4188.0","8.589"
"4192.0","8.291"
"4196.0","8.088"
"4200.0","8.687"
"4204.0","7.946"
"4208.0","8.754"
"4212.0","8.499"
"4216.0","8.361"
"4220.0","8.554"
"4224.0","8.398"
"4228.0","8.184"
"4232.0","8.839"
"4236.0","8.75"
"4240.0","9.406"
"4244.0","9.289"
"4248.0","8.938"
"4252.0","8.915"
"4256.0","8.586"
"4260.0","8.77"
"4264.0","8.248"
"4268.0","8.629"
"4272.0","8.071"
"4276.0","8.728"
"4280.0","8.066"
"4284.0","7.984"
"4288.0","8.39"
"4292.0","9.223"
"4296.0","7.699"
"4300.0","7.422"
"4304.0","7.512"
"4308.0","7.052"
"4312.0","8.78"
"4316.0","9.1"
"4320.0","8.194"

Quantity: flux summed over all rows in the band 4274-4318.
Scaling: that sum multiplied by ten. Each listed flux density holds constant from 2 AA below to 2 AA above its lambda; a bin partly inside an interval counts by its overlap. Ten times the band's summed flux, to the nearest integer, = 900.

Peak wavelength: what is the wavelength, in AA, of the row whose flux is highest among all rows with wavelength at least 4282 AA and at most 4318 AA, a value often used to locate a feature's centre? 4292.0 AA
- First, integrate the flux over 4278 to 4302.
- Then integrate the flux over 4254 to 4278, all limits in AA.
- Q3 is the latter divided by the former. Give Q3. 1.05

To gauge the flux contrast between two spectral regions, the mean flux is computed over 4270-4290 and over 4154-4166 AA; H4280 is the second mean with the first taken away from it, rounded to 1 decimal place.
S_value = 0.1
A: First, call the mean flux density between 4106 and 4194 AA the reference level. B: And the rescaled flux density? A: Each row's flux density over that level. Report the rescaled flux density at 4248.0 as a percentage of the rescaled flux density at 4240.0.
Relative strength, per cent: 95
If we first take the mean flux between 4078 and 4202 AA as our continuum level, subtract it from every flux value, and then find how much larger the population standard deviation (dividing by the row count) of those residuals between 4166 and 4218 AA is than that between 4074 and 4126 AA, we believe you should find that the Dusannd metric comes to -0.28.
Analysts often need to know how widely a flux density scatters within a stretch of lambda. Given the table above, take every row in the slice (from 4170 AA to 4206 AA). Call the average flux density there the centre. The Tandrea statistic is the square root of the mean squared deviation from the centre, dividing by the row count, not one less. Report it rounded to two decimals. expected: 0.47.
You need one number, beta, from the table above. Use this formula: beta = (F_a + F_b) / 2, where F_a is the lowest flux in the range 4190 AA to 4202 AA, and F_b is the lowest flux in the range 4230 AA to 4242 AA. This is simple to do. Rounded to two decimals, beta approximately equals 8.42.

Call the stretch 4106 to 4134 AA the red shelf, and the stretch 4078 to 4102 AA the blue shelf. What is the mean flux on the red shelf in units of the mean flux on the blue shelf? 0.97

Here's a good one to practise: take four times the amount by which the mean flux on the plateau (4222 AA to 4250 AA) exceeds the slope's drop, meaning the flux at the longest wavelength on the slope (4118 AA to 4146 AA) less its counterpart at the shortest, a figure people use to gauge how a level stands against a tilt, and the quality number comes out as 33.9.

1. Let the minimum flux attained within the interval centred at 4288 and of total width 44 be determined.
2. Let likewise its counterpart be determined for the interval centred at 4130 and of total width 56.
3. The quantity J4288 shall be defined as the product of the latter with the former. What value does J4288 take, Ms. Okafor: 48.4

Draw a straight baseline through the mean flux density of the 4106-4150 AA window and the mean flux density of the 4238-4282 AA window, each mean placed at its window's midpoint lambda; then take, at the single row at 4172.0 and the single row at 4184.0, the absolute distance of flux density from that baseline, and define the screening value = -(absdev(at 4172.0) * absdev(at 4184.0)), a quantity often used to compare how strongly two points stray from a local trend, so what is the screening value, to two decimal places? -0.32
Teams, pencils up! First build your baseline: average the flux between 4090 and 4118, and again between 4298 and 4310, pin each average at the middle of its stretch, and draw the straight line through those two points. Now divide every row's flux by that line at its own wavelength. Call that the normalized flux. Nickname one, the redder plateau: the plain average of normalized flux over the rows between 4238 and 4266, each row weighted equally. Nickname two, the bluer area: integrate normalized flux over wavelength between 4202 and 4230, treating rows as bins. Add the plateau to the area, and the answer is 32.4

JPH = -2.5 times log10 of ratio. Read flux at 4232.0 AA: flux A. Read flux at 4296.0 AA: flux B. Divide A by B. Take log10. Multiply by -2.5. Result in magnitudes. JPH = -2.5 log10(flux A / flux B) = -0.15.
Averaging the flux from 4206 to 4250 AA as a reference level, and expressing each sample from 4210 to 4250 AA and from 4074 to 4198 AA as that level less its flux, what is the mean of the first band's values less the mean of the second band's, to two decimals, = -0.37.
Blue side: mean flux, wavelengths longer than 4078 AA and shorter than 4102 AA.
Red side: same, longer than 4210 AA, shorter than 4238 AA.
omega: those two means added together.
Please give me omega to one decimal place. 16.8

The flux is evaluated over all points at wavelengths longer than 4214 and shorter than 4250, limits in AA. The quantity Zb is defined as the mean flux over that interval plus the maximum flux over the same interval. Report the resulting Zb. 18.2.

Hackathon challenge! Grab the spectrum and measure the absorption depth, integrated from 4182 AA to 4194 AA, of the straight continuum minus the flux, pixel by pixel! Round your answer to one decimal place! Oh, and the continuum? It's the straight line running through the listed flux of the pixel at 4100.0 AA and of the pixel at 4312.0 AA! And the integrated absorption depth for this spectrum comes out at 4.3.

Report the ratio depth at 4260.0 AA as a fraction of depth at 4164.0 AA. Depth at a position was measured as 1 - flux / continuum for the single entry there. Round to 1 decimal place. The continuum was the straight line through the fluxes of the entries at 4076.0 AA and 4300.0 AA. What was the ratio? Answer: 2.3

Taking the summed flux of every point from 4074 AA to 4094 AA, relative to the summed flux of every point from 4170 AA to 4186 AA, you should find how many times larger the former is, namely 1.2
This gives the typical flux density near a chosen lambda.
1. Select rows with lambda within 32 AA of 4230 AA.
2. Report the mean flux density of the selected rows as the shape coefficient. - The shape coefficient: 8.7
